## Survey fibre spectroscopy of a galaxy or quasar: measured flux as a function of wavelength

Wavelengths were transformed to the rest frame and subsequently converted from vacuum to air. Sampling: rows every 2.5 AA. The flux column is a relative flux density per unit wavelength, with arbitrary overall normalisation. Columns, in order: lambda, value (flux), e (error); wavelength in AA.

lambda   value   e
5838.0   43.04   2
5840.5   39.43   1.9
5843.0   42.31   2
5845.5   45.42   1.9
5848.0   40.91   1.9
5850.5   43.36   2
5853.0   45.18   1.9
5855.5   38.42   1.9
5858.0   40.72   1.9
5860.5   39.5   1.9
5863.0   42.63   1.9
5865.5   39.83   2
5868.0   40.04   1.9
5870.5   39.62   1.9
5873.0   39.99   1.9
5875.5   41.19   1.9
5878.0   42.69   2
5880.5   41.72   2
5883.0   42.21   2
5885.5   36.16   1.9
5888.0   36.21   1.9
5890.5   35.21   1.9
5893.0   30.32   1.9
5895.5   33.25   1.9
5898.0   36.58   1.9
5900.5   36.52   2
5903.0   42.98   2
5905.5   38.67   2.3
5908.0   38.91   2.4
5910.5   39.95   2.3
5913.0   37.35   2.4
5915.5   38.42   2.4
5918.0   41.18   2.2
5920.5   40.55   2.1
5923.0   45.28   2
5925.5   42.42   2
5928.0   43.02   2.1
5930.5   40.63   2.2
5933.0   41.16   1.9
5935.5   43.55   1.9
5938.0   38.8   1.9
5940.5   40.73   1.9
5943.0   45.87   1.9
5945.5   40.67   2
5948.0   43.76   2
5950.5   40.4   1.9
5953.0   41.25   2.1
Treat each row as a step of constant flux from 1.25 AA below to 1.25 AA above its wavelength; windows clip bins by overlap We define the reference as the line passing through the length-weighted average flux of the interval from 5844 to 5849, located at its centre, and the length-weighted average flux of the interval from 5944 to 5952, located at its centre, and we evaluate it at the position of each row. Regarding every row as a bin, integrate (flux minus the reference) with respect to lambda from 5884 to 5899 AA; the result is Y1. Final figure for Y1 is -118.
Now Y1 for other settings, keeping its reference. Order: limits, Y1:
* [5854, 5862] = -26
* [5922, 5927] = 8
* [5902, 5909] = -16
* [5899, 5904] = -15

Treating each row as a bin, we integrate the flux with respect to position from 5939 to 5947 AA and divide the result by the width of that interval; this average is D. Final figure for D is 42.4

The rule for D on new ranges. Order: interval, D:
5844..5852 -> 43.3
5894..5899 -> 34.6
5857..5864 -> 40.9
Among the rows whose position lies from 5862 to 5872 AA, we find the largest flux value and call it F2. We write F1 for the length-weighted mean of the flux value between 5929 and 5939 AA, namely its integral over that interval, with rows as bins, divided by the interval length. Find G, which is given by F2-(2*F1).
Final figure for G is -40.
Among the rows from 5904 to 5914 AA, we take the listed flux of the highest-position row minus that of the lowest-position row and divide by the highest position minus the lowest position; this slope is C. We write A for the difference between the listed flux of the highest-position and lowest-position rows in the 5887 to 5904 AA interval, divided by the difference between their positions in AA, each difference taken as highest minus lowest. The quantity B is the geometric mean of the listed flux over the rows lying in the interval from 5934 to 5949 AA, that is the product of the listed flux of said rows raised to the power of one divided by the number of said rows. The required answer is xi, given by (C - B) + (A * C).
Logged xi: -42.4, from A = 0.5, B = 42.2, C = -0.2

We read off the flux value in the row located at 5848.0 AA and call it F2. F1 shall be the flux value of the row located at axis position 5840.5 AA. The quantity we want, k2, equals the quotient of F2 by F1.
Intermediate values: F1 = 39.43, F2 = 40.91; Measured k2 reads 1.04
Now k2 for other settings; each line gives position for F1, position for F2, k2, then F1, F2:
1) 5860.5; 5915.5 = 0.97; 39.5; 38.42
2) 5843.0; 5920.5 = 0.96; 42.31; 40.55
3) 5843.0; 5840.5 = 0.93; 42.31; 39.43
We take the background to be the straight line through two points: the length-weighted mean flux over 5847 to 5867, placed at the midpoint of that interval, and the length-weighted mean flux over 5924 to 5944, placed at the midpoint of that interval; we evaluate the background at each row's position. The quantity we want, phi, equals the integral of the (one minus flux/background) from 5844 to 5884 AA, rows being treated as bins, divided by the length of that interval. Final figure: 0.00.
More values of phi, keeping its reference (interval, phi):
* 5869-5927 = 0.06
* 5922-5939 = 0.00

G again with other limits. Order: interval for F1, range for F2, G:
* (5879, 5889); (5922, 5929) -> -33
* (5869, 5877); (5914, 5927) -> -35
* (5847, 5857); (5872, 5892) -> -41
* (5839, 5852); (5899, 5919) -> -42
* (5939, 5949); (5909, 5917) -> -45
